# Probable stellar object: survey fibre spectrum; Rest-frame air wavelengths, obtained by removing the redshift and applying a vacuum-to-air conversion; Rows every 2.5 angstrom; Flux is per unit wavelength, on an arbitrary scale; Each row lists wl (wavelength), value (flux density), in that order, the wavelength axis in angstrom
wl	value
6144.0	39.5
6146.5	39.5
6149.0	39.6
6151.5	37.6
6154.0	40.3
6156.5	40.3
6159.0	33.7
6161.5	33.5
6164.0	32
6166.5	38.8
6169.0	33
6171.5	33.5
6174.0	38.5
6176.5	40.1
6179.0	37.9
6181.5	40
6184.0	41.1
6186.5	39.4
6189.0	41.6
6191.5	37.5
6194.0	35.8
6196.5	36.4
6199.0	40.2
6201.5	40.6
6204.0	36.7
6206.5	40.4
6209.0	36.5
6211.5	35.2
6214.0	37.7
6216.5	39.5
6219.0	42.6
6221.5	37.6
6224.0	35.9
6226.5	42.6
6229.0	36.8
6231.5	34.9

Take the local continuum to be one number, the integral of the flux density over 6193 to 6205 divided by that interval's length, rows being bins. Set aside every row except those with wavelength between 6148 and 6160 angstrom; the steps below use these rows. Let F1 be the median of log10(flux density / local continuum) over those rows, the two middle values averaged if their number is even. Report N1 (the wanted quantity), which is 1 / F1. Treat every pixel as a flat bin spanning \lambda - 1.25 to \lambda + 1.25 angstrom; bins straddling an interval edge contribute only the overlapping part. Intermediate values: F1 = 0.018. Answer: 56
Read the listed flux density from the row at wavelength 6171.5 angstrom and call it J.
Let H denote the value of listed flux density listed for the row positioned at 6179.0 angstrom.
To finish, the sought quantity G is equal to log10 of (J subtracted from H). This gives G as 0.6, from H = 37.9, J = 33.5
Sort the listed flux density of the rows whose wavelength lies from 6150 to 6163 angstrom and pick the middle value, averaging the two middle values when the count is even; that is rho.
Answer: 37.60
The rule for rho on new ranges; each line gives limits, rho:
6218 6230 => 37.60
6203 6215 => 36.70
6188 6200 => 37.50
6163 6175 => 33.50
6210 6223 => 37.70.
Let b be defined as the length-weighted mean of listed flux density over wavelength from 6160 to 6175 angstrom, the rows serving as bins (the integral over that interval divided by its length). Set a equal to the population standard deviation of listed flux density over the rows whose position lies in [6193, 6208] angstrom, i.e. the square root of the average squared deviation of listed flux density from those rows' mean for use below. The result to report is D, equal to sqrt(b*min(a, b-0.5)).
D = 8.5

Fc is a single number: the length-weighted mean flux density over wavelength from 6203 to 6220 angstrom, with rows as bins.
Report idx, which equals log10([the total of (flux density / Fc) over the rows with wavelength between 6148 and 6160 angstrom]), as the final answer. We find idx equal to 0.70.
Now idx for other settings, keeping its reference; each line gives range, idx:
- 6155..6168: 0.67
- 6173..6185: 0.71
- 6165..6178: 0.68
